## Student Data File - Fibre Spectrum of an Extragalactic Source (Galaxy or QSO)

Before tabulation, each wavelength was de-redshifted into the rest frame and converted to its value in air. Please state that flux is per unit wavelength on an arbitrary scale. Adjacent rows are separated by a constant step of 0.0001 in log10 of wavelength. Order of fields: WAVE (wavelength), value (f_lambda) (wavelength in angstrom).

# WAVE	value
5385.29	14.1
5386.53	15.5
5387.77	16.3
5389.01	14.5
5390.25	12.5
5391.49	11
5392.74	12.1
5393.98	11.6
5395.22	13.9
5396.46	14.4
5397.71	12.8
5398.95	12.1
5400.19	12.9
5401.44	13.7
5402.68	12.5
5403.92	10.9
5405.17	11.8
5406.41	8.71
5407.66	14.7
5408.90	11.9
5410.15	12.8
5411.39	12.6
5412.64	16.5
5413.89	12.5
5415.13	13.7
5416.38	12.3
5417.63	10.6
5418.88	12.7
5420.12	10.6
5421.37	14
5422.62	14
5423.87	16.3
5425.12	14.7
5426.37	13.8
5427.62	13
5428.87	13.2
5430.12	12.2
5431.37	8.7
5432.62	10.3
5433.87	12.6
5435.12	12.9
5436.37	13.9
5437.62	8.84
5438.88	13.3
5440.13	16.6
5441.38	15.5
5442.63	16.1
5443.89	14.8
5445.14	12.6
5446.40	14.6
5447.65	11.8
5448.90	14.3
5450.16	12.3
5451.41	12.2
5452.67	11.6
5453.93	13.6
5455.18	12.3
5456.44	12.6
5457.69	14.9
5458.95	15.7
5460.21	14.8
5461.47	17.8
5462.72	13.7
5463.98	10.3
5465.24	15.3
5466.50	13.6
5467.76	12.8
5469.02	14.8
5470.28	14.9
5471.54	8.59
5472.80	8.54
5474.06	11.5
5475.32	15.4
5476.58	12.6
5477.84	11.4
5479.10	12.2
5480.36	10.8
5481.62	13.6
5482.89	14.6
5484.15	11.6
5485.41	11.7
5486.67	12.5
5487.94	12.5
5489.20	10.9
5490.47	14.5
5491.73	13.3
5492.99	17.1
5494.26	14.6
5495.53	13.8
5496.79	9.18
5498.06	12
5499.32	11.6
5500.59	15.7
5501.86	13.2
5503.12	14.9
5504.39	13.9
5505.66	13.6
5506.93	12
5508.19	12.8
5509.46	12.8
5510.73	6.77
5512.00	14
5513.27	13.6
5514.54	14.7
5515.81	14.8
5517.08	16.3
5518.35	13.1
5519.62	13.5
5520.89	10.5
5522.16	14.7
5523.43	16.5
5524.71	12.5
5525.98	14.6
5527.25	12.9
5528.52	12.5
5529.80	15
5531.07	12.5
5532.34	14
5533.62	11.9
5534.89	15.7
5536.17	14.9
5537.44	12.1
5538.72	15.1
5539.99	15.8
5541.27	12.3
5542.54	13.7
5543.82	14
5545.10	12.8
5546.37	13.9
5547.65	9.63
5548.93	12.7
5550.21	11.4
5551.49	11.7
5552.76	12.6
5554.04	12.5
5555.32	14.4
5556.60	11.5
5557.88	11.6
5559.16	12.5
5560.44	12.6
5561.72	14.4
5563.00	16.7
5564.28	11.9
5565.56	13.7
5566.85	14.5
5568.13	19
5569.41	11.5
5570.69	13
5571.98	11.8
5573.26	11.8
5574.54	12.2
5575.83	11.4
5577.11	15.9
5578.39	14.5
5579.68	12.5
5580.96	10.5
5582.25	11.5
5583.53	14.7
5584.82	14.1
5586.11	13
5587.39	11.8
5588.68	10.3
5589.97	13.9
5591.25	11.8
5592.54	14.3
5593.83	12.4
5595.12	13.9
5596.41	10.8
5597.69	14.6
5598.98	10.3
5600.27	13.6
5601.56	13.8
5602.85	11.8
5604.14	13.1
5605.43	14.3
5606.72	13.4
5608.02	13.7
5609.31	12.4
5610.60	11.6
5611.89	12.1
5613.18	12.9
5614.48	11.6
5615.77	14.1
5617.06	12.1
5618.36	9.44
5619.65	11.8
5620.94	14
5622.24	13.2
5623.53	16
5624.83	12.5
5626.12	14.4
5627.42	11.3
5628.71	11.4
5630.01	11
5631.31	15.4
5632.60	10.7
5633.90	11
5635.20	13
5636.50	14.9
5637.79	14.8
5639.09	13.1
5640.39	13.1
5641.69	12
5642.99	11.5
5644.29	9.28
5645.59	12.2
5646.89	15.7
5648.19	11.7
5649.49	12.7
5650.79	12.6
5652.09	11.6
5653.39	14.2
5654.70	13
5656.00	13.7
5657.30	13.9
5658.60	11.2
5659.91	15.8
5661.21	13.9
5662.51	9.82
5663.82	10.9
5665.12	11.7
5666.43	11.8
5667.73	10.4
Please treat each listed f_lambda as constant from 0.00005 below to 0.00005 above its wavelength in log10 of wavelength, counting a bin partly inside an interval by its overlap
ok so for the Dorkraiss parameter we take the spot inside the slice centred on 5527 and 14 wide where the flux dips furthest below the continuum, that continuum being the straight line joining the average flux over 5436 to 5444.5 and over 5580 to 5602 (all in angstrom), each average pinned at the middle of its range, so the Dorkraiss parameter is 5520.89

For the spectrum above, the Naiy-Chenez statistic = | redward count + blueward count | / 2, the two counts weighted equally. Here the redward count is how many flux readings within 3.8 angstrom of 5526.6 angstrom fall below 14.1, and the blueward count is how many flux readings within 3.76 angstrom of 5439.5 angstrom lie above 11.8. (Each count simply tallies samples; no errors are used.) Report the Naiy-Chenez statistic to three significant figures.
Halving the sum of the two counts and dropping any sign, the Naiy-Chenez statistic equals 4.00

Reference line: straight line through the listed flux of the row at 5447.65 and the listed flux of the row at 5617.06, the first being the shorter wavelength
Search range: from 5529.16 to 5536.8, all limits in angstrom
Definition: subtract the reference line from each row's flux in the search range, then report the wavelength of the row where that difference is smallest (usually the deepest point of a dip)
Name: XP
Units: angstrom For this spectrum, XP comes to 5533.62 angstrom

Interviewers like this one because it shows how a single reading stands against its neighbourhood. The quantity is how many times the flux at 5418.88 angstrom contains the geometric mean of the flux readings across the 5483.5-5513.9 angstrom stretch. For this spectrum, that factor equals 1.00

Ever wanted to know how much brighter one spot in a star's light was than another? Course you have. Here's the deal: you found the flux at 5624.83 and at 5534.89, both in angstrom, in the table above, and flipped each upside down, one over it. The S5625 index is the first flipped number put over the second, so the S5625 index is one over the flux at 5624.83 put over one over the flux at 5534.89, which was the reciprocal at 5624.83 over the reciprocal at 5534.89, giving 1.26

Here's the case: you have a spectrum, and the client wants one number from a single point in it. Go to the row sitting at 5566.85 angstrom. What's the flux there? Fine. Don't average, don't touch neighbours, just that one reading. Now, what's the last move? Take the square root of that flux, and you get 3.8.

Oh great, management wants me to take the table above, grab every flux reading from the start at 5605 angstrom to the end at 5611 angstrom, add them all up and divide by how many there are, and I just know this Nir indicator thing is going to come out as 13.1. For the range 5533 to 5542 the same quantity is 14.0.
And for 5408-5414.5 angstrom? 13.3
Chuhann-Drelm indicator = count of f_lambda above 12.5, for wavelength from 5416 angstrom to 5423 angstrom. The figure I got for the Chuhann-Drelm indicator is 3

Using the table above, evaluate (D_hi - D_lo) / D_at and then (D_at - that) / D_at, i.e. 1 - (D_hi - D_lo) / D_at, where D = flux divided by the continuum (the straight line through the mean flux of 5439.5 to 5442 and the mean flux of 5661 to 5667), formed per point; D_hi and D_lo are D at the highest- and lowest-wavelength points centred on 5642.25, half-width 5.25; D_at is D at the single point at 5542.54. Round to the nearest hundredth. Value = 0.90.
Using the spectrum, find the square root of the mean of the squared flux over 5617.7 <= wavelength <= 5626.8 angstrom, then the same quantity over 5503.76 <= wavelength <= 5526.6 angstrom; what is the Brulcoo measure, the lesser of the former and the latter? 13.2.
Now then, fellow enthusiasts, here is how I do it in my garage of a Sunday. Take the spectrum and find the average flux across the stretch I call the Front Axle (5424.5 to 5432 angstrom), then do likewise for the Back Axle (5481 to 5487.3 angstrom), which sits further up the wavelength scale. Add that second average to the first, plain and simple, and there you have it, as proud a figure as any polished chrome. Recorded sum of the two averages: 25.4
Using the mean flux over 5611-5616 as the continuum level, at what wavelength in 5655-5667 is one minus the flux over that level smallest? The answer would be 5659.91 angstrom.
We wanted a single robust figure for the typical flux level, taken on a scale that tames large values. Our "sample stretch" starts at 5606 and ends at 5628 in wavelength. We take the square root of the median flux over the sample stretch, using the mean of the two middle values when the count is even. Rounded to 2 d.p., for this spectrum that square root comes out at 3.54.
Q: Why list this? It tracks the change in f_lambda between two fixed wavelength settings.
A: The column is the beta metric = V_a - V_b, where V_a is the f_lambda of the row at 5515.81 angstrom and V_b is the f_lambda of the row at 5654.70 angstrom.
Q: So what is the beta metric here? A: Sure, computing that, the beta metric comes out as 1.8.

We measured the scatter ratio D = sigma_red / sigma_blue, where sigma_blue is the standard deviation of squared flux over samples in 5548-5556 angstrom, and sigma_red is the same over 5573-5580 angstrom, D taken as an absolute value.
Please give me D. 1.8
